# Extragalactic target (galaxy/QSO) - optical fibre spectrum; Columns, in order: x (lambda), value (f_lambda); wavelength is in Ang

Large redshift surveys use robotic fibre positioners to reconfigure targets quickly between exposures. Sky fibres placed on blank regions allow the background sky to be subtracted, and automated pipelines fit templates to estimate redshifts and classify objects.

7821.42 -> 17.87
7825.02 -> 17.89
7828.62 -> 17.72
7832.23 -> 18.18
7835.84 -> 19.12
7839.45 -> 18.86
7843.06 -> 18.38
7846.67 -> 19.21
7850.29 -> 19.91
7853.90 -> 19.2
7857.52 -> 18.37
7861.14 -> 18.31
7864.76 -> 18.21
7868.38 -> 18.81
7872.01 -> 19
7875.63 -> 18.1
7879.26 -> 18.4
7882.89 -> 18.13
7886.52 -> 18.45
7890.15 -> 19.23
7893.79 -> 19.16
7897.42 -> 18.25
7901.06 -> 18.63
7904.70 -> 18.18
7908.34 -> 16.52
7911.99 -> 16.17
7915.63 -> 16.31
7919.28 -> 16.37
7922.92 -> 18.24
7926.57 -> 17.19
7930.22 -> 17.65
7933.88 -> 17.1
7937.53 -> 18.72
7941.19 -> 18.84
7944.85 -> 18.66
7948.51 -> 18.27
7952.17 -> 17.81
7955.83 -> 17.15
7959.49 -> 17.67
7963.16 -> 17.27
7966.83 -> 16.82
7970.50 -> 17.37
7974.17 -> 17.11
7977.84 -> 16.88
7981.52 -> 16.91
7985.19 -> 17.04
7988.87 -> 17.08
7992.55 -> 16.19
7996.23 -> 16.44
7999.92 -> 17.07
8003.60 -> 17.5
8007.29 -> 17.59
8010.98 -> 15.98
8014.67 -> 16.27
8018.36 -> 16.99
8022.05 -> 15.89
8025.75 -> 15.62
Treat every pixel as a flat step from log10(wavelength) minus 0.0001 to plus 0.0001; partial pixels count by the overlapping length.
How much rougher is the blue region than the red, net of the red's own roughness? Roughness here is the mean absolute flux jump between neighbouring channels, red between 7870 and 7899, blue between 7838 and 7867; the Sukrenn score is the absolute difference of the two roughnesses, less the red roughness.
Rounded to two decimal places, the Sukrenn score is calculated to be -0.48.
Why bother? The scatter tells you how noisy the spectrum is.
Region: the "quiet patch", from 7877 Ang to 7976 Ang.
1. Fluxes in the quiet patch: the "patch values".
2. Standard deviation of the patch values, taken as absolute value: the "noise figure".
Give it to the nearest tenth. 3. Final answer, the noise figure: 0.9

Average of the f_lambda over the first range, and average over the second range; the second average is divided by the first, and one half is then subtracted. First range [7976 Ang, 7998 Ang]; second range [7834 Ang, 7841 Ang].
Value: 0.63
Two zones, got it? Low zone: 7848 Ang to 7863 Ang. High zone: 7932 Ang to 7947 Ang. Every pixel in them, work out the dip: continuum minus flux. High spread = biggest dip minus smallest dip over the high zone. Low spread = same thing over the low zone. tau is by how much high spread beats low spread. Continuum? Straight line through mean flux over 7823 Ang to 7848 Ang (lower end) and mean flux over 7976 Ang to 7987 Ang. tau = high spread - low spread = 0.3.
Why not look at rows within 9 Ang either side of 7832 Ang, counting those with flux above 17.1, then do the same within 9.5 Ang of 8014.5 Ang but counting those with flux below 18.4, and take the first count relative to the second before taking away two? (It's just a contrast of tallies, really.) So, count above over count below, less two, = -1.0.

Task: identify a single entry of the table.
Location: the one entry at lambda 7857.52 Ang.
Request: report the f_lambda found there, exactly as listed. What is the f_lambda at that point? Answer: 18.37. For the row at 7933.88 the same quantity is 17.1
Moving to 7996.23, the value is 16.44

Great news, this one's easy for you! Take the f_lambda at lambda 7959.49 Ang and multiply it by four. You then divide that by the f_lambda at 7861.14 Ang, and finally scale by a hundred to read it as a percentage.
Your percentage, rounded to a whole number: 386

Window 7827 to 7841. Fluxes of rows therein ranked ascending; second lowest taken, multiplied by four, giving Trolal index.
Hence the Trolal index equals 72.7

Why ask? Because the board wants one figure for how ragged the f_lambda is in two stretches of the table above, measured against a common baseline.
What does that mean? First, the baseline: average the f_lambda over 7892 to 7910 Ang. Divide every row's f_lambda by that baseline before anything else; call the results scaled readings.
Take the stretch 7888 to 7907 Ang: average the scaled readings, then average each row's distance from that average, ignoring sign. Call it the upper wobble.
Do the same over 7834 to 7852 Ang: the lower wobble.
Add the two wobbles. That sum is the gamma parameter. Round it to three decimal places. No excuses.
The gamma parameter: 0.043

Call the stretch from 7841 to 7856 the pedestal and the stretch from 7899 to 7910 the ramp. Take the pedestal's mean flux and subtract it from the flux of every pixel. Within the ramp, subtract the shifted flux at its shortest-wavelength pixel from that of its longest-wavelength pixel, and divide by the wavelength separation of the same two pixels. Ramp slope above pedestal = -0.29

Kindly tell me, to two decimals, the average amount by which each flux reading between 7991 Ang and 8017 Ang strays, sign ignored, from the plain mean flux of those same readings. 0.57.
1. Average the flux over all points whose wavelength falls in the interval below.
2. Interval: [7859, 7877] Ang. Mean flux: 18.5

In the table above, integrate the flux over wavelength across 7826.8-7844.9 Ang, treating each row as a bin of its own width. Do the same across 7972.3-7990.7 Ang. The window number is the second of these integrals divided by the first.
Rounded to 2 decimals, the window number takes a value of 0.94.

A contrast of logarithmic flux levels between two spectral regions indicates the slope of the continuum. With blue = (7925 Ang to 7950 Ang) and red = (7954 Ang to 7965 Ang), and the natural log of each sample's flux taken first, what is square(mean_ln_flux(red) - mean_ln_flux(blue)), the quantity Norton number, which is 0.0015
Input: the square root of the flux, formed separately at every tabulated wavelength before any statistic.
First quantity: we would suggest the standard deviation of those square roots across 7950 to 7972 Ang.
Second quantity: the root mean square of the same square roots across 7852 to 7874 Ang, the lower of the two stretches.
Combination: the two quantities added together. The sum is 4.36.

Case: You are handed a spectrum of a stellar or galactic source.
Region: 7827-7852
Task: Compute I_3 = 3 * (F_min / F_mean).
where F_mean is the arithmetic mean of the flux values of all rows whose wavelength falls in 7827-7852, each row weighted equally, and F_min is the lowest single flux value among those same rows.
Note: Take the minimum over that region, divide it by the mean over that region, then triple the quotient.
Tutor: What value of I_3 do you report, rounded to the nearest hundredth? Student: 2.83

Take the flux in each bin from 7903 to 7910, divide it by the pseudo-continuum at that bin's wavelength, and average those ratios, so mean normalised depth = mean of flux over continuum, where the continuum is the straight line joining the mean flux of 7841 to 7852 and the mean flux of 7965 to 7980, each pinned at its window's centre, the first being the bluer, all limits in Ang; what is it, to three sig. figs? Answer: 0.956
